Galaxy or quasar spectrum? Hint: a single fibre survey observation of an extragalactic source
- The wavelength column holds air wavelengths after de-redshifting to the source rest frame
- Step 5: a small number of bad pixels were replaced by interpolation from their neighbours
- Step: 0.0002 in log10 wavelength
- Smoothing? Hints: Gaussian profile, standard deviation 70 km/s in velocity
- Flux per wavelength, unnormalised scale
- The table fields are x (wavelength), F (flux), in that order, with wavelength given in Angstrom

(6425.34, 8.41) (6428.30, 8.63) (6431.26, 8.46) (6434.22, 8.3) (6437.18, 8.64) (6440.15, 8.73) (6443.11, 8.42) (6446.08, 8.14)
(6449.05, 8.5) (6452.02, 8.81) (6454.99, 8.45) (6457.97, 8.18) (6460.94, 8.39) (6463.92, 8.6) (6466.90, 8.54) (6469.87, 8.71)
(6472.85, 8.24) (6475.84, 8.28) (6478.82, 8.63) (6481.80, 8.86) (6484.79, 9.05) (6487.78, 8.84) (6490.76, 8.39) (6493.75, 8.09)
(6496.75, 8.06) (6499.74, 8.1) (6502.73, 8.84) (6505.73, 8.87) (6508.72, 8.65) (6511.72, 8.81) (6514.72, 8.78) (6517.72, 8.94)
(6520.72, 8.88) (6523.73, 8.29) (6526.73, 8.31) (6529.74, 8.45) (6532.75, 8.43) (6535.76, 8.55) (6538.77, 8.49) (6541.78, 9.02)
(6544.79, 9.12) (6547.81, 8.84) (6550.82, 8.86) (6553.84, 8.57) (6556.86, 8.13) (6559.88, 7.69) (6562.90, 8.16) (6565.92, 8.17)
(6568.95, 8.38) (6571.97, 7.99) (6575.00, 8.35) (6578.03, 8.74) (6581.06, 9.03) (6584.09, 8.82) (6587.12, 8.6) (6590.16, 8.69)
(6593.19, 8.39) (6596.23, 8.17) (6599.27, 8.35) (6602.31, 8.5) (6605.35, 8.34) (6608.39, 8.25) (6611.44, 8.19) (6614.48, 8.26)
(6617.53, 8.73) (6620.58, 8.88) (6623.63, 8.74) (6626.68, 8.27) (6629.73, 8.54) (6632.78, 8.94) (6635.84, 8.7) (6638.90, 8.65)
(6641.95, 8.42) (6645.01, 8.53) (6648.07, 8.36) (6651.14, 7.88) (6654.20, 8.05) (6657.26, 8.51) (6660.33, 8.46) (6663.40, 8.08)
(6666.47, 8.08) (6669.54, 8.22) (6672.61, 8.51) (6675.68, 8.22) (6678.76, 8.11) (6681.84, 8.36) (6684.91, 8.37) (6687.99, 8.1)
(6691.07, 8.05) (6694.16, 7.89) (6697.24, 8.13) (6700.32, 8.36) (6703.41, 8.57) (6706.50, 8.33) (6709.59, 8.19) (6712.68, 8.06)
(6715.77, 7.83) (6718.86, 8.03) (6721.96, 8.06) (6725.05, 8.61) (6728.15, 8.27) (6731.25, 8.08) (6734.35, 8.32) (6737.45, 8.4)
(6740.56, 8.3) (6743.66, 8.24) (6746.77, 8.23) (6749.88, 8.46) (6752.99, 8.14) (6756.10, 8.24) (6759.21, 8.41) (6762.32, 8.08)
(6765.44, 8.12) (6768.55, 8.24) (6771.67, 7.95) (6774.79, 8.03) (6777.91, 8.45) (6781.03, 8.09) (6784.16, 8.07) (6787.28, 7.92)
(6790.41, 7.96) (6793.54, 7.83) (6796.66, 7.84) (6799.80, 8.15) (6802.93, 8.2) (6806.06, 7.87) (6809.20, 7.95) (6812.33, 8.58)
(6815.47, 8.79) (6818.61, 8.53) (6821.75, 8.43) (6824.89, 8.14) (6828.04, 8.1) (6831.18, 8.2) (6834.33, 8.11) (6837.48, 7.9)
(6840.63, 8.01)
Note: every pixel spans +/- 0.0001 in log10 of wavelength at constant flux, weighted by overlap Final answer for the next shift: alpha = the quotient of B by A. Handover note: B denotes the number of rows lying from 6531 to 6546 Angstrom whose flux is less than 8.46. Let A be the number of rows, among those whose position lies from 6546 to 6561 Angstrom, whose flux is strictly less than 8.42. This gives 0.5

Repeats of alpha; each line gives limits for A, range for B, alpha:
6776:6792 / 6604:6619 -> 1.0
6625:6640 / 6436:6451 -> 2.0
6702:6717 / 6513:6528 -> 0.5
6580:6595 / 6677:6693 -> 5.0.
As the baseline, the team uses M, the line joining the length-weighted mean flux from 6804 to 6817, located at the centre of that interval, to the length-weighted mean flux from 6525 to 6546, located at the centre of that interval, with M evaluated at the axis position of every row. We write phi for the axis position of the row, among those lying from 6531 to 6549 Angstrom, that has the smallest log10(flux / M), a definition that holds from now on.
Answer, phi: 6532.75 Angstrom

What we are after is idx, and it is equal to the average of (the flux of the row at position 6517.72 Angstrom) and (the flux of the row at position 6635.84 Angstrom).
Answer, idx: 8.82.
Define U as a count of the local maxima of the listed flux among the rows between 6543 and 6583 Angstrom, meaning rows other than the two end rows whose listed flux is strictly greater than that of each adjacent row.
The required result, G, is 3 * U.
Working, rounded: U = 2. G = 6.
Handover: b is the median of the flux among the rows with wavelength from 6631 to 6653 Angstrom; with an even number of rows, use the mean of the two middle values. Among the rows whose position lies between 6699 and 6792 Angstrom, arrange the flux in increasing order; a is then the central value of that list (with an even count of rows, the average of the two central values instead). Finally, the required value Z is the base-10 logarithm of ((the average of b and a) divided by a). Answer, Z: 0.008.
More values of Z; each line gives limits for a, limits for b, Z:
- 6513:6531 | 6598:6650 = -0.003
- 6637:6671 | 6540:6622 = 0.001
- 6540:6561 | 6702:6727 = -0.018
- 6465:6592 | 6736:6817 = -0.011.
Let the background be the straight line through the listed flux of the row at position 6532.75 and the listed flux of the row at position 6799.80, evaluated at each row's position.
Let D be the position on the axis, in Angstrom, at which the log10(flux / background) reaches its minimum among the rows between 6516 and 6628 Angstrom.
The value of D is 6559.88 Angstrom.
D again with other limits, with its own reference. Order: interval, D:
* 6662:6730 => 6715.77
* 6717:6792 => 6787.28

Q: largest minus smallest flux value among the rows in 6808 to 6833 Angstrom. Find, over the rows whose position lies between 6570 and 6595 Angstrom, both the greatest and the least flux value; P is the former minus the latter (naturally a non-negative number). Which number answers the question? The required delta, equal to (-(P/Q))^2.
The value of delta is 1.5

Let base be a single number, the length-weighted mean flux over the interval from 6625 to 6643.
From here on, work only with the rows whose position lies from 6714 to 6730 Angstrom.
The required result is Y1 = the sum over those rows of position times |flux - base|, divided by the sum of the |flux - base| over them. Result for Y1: 6720.0 Angstrom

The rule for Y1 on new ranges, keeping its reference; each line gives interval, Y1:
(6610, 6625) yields 6616.2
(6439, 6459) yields 6450.0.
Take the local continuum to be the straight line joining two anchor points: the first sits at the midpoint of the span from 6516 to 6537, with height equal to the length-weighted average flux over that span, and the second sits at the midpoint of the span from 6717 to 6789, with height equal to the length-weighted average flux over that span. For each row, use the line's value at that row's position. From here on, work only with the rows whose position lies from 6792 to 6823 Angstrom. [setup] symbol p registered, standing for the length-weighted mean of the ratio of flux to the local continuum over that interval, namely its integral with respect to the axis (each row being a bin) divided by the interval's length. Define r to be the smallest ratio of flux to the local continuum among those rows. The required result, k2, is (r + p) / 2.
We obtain 0.99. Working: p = 1.01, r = 0.962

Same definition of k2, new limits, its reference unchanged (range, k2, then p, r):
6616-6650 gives 1.01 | 1.03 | 0.985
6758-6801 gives 0.98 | 0.99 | 0.962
